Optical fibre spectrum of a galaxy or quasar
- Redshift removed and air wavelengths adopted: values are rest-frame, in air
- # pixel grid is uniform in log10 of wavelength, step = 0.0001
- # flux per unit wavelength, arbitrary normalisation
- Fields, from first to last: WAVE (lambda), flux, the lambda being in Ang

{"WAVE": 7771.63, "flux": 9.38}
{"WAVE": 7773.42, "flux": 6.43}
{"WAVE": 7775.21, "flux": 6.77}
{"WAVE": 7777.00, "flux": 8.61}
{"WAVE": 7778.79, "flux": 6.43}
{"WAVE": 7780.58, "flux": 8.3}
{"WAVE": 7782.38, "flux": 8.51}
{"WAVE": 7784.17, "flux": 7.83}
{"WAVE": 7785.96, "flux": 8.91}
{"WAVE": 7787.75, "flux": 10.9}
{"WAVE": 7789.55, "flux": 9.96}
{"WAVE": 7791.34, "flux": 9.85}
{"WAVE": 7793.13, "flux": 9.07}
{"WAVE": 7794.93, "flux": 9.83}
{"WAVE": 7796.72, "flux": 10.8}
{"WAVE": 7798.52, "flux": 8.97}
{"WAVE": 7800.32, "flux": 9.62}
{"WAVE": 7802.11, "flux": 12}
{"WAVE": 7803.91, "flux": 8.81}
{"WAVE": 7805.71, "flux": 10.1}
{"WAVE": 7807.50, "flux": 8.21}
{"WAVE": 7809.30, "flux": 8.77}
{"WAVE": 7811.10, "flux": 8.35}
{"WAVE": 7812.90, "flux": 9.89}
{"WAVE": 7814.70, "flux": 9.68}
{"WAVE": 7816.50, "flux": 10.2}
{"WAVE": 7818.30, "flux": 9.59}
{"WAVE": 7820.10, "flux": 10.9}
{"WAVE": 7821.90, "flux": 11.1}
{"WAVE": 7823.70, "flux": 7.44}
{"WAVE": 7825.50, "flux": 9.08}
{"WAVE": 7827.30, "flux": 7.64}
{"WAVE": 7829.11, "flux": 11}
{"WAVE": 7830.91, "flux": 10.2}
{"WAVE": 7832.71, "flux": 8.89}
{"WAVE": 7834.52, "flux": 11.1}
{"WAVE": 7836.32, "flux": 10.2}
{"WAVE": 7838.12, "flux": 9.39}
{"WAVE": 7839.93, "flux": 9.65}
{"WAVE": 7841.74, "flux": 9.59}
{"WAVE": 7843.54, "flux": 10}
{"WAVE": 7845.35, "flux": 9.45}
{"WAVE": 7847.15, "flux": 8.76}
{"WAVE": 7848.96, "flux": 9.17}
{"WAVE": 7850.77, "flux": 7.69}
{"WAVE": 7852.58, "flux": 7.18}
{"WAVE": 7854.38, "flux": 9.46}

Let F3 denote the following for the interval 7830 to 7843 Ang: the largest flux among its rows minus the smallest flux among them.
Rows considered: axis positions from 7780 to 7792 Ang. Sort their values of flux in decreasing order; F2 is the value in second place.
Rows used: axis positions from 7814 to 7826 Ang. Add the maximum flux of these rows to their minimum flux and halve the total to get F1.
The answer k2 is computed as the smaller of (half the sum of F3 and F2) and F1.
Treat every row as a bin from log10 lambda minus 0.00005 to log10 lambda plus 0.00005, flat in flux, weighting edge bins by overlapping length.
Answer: 6.1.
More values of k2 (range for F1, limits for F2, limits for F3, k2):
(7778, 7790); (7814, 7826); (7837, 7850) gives 6.1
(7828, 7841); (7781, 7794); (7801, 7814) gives 6.9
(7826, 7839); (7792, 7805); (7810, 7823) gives 6.8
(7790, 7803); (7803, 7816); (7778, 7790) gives 7.2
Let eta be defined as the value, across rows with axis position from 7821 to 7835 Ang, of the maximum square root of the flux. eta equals 3.3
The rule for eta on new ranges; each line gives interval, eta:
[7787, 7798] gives 3.3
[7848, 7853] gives 3.0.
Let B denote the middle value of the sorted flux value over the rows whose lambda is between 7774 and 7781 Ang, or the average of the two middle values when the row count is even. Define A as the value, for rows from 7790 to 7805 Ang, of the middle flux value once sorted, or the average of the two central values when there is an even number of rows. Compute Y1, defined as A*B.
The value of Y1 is 73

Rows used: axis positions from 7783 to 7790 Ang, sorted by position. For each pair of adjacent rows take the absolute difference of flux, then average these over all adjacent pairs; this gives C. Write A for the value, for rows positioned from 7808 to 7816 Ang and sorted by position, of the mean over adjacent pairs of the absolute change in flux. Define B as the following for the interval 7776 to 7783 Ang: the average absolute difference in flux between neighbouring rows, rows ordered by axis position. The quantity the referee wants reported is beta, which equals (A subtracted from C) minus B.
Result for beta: -0.8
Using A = 0.7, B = 1.42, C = 1.3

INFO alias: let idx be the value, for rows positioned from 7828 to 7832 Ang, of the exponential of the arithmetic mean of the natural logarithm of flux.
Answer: 10.6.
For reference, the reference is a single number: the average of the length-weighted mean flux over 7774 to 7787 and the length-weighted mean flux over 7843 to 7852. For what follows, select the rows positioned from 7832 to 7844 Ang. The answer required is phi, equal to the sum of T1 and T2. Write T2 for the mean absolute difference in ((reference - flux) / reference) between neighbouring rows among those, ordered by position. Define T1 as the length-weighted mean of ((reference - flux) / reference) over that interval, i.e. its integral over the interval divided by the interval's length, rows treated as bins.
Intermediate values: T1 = -0.171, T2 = 0.092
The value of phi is -0.08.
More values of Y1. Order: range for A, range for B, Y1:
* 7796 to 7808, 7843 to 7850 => 90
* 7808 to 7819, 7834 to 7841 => 96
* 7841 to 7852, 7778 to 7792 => 81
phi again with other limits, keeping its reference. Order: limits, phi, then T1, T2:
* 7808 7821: -0.05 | -0.140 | 0.091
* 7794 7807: 0.02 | -0.185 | 0.204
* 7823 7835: 0.11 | -0.107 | 0.213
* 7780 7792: 0.01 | -0.093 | 0.099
